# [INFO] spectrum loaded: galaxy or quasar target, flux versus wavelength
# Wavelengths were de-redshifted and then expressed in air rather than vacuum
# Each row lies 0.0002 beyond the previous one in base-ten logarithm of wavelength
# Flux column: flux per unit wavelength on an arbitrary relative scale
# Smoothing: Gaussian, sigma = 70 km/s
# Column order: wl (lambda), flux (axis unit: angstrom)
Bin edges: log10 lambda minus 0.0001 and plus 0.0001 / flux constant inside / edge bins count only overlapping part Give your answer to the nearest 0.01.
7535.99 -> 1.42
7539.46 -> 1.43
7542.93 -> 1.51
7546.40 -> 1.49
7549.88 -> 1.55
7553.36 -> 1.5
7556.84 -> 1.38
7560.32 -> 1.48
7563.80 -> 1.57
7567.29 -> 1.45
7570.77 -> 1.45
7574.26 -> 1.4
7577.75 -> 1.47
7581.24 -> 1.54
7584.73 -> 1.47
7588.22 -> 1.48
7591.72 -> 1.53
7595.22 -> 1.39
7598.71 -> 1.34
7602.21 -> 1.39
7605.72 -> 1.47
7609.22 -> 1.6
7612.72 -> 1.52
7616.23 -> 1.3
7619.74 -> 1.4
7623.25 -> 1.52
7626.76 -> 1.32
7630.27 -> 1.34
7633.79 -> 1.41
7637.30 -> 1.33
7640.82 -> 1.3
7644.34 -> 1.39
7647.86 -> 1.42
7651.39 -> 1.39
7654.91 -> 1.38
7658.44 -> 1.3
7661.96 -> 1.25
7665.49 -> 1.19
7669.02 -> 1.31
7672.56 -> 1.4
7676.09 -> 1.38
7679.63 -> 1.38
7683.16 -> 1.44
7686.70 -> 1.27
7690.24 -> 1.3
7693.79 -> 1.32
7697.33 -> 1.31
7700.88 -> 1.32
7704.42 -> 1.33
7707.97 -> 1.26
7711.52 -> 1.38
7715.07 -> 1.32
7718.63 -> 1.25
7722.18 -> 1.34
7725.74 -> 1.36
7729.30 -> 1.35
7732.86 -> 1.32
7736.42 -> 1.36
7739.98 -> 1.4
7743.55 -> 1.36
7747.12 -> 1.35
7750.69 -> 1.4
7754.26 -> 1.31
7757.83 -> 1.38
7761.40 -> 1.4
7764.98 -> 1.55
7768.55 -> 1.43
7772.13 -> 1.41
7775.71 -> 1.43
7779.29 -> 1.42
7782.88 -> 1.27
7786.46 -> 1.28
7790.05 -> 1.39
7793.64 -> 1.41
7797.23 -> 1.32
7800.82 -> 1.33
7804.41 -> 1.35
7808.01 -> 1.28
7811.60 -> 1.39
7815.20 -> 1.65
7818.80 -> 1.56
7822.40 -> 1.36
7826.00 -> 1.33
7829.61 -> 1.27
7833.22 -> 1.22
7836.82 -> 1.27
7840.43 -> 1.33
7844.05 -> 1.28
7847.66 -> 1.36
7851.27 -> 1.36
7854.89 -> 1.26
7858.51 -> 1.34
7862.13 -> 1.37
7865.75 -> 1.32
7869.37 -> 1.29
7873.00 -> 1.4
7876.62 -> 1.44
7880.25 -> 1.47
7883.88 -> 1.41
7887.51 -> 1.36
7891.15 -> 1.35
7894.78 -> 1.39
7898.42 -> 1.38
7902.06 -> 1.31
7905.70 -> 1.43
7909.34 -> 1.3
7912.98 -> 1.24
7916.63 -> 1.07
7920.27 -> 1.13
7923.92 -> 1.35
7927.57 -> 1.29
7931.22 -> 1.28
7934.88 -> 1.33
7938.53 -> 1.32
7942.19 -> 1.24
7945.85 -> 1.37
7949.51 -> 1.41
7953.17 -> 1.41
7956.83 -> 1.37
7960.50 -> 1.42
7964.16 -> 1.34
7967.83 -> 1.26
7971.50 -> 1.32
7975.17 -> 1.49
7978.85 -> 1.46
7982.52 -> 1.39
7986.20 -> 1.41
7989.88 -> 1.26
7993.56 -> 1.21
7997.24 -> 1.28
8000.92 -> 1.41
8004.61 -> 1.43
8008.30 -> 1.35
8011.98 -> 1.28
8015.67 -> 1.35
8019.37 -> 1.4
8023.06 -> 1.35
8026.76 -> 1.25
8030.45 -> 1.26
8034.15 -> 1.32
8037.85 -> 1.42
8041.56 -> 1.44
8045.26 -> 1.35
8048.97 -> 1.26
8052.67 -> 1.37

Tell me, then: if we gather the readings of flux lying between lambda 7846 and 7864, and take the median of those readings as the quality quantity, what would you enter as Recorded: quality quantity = 1.36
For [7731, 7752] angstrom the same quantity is 1.36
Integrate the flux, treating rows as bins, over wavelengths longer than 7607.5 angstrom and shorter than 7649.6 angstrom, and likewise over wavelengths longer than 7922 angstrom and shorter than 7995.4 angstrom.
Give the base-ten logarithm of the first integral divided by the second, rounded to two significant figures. -0.22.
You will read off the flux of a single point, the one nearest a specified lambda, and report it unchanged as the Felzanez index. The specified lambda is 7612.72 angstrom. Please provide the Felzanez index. 1.52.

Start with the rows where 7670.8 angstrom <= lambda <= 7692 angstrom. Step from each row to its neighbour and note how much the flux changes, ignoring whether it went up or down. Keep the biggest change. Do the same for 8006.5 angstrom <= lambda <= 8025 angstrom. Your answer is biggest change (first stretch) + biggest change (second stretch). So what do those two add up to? 0.24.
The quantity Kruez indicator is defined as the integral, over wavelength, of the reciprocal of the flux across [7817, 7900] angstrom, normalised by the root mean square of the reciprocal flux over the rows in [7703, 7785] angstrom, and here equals 84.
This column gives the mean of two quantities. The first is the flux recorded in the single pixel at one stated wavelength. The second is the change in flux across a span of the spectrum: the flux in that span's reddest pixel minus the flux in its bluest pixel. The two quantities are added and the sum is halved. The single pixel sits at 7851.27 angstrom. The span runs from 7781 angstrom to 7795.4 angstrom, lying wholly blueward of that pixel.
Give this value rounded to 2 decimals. 0.75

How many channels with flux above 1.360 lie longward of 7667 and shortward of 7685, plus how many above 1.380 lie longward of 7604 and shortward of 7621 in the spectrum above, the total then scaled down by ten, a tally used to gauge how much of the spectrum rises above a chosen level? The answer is 0.8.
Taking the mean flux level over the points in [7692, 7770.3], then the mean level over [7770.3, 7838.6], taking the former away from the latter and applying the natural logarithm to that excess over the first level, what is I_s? -4.5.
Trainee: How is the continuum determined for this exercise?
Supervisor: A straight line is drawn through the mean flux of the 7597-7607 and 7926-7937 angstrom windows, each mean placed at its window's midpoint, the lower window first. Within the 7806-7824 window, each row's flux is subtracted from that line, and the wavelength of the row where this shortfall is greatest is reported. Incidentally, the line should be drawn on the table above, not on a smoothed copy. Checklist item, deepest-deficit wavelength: 7808.01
